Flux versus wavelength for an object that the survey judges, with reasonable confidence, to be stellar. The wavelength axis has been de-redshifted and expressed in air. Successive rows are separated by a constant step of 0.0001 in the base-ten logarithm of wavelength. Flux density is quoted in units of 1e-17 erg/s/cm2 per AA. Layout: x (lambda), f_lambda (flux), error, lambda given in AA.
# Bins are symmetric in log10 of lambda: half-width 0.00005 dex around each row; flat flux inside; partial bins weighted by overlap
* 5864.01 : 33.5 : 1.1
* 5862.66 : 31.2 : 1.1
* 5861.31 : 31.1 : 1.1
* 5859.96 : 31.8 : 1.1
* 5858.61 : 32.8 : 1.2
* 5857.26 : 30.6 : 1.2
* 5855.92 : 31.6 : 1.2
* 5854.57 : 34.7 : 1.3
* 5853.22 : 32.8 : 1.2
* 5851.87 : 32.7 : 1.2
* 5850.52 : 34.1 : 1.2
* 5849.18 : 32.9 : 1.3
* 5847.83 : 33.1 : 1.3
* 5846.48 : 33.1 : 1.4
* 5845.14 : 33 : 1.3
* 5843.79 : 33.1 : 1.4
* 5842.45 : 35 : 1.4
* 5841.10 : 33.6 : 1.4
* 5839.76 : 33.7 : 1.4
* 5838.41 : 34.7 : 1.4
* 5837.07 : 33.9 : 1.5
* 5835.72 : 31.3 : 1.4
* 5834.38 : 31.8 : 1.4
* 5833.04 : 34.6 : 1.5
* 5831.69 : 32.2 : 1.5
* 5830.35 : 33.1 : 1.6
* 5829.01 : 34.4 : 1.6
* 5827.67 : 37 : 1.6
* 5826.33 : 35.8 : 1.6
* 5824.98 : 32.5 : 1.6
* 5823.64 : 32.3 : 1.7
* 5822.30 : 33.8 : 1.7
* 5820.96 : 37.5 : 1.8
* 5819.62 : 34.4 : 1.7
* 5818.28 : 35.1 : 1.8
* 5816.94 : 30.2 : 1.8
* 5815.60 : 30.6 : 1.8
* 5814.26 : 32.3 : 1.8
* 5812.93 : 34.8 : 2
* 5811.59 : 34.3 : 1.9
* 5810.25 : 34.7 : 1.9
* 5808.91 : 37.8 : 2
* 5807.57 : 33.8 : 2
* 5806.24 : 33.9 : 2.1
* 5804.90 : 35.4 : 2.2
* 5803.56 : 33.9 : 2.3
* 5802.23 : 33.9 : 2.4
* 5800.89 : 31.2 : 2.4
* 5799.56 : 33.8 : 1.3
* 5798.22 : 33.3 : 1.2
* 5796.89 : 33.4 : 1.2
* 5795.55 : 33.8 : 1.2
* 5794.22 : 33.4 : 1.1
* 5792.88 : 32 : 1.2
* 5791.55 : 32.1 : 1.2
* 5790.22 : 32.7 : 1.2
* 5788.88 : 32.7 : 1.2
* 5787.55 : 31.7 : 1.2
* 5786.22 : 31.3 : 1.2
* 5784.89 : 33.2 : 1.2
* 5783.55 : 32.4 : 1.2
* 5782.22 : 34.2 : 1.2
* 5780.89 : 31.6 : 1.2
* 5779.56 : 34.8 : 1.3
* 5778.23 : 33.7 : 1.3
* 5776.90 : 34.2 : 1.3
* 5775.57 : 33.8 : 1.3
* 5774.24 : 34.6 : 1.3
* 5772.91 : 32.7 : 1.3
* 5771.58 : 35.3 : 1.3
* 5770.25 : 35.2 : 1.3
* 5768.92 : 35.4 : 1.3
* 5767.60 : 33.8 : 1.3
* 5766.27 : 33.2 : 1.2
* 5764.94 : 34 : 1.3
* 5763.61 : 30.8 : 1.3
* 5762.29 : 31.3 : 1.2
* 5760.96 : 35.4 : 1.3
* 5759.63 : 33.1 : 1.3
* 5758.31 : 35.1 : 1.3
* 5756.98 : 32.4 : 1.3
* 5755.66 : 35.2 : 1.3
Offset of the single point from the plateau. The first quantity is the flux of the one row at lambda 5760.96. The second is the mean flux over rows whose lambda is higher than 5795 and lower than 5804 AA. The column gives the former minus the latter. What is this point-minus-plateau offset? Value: 2.1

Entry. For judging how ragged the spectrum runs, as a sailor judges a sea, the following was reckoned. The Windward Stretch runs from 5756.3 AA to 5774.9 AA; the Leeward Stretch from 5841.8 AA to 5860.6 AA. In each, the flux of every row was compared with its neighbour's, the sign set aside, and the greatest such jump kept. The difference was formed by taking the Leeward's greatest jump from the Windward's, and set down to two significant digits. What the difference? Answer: 1.0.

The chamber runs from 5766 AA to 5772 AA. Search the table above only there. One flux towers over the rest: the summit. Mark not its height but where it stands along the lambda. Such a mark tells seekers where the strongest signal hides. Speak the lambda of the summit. 5768.92 AA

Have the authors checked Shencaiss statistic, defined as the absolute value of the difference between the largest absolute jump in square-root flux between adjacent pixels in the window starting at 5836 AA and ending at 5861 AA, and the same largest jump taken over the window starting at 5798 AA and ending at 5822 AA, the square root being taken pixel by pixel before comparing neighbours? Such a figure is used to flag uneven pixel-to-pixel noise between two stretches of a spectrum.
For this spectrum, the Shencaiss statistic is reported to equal 0.16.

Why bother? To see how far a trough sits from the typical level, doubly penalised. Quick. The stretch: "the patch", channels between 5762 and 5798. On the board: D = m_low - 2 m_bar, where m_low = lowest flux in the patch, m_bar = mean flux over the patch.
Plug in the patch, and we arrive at -35.7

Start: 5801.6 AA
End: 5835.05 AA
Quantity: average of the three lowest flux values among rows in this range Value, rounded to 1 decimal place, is 30.9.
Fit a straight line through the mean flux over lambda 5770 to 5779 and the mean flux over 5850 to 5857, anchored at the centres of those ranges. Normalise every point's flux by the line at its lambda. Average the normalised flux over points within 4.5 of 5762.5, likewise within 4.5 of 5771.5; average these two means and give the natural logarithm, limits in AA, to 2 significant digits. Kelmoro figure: -0.014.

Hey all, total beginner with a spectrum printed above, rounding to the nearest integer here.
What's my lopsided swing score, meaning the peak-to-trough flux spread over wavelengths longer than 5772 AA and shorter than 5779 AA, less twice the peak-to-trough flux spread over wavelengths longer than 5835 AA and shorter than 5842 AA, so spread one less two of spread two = -5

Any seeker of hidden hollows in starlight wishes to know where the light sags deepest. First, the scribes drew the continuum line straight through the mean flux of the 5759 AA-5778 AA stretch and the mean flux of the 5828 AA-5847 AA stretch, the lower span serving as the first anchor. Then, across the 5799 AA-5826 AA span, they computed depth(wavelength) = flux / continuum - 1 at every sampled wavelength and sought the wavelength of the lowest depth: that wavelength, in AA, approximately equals 5816.94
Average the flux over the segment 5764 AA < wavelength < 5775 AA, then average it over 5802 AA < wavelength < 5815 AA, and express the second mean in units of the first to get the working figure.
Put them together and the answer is 1.01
